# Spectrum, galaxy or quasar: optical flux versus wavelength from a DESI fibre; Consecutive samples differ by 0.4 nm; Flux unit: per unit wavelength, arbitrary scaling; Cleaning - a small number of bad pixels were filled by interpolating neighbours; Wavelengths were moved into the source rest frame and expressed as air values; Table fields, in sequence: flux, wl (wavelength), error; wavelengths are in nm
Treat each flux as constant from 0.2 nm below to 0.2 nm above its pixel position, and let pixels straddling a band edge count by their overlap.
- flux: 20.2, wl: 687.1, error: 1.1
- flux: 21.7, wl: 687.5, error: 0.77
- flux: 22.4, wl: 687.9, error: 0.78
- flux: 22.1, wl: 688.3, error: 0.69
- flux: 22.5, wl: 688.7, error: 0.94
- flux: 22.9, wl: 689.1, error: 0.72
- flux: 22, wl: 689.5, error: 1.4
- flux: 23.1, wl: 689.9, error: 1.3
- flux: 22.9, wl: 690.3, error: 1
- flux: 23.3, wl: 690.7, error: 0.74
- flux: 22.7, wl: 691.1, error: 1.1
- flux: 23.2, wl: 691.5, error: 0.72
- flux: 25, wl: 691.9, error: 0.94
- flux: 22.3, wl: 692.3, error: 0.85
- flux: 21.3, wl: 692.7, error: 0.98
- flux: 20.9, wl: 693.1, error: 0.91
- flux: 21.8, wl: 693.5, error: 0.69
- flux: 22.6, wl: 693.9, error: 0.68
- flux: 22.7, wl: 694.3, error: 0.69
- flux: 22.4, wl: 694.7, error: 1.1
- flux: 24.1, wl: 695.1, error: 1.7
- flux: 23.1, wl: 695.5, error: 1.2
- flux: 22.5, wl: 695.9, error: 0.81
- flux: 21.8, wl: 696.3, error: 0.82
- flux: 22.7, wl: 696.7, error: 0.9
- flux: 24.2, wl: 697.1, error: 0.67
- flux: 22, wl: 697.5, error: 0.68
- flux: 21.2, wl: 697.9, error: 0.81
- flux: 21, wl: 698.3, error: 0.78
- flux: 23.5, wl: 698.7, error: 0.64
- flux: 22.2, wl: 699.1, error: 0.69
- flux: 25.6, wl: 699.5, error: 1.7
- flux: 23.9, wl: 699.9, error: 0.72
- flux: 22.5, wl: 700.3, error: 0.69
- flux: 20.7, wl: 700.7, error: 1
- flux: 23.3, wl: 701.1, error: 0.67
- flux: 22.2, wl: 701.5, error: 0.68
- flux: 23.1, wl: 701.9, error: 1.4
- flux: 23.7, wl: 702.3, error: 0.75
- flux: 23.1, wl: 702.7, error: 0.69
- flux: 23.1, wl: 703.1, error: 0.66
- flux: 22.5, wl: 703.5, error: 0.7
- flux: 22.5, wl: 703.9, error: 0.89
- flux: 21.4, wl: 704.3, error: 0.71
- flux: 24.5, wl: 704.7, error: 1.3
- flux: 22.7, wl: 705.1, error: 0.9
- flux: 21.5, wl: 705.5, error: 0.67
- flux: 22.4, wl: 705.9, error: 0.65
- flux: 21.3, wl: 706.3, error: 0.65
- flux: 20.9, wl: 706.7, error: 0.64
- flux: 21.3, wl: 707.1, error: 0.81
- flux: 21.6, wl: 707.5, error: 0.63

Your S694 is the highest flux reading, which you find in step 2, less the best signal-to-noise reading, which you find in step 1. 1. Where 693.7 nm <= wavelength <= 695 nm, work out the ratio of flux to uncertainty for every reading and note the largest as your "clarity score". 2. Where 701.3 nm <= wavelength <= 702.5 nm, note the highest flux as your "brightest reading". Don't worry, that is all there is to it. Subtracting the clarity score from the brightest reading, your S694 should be -9.5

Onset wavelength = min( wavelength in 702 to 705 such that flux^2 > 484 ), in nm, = 702.3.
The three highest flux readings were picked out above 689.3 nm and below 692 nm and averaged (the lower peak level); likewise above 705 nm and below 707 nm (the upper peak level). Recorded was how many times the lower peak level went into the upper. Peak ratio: 0.93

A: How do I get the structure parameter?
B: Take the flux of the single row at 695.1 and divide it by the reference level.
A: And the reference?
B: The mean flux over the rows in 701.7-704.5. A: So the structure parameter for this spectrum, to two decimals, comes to 1.06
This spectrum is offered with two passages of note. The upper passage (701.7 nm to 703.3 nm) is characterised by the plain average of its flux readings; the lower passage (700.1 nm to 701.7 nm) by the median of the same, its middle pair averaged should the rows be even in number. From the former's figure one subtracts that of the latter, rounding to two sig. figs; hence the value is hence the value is 0.90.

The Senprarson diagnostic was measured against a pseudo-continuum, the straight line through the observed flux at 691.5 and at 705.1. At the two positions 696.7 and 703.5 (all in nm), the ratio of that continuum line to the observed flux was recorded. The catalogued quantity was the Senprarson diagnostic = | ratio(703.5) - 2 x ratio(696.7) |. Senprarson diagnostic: 1.02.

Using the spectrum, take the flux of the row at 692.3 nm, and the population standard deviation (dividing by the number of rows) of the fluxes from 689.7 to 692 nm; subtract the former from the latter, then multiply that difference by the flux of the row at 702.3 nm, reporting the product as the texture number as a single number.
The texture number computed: -511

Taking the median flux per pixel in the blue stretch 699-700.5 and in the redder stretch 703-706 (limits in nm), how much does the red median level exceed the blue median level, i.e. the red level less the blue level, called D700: -0.7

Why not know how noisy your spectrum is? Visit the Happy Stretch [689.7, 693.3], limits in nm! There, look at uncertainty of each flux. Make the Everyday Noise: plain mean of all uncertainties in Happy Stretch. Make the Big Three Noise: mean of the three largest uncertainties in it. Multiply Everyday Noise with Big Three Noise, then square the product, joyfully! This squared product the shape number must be 1.2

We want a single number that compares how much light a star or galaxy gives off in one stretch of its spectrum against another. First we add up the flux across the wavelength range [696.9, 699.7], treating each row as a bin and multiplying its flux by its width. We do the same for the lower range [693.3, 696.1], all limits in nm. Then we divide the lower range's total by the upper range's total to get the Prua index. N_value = 1.00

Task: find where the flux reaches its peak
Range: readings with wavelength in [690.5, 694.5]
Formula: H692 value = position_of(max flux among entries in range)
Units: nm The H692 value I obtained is 691.9 nm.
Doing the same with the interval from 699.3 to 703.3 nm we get 699.5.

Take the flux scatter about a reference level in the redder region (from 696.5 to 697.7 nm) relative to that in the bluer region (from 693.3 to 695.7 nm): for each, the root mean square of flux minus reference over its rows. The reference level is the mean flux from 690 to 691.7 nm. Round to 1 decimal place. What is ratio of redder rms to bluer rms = 1.2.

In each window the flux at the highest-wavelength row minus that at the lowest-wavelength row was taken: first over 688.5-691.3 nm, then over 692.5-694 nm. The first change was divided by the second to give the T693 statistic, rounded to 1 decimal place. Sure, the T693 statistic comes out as 0.2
